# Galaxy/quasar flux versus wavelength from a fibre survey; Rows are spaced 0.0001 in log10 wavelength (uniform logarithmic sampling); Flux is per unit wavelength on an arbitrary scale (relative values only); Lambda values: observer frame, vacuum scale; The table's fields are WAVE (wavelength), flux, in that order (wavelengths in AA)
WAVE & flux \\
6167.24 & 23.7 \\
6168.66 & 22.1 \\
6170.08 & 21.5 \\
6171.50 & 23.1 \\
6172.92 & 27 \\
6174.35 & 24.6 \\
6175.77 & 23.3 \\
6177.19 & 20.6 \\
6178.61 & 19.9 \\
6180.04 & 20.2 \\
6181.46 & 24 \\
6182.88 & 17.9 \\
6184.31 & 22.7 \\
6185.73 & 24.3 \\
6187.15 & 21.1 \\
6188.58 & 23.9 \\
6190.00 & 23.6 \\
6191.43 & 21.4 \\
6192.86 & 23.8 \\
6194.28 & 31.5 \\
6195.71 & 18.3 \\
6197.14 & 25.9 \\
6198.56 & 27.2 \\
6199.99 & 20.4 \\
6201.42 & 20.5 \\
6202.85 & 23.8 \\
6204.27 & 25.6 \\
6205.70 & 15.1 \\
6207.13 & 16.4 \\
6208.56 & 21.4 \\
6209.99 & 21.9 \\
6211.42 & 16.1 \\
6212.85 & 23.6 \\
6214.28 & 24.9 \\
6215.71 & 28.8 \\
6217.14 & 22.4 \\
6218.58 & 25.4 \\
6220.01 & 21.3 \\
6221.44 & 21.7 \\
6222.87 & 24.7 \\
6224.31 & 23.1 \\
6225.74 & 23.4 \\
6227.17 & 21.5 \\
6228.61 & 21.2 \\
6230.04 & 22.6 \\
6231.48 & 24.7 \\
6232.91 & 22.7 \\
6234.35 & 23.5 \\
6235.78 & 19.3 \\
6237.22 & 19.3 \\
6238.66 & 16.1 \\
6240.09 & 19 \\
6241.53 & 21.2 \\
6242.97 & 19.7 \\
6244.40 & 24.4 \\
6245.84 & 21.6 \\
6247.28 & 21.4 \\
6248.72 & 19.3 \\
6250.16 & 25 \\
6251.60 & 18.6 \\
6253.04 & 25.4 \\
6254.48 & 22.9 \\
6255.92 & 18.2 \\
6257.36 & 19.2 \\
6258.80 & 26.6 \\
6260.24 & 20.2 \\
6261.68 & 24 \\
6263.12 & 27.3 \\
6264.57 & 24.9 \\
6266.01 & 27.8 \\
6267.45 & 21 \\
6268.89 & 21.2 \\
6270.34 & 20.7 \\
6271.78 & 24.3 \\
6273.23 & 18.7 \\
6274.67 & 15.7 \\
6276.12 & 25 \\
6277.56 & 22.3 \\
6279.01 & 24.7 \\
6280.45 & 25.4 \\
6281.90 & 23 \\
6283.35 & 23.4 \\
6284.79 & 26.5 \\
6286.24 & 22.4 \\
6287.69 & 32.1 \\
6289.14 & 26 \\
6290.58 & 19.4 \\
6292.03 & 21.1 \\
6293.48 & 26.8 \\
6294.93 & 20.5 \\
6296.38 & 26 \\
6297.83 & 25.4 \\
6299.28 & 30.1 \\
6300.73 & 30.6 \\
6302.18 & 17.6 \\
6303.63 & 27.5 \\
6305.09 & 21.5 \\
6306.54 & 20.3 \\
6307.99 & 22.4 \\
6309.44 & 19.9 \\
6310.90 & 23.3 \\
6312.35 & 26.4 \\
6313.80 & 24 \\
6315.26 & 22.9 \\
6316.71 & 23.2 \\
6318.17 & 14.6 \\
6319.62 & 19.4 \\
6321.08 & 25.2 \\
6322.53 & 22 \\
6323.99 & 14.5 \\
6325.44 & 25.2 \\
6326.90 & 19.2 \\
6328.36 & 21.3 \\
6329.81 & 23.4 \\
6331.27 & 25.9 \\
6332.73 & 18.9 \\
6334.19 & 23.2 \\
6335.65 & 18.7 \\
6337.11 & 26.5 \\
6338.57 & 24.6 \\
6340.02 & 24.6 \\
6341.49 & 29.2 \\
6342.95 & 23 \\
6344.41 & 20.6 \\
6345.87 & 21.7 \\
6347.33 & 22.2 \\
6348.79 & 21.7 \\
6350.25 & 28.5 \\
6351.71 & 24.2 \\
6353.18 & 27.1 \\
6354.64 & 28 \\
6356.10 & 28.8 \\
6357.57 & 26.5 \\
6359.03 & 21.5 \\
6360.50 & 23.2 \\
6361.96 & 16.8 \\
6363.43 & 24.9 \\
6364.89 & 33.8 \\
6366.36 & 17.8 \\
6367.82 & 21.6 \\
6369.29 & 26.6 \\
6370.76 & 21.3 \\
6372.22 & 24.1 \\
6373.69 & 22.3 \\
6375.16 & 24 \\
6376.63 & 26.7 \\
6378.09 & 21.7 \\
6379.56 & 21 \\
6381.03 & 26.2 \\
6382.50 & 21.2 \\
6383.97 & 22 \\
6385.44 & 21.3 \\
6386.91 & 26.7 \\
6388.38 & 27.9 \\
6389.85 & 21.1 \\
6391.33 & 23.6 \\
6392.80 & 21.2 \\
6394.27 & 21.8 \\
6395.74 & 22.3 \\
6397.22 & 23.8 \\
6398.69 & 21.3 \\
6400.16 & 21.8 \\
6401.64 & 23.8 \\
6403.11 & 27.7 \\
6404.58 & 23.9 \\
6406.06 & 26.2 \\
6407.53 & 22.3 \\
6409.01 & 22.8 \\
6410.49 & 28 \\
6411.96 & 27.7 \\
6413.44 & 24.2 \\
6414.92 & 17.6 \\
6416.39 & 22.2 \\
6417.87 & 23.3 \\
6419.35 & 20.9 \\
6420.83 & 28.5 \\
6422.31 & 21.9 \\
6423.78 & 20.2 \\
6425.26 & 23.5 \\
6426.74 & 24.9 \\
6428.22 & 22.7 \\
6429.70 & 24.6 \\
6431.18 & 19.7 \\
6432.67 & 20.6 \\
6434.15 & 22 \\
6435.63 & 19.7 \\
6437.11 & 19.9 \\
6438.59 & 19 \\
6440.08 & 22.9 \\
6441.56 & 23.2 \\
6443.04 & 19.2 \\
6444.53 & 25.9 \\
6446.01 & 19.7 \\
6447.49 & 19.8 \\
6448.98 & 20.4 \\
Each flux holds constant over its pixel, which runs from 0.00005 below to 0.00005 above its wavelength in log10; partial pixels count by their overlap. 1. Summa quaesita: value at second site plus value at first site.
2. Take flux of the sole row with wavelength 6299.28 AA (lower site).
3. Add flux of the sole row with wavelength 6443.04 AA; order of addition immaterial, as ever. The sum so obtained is 49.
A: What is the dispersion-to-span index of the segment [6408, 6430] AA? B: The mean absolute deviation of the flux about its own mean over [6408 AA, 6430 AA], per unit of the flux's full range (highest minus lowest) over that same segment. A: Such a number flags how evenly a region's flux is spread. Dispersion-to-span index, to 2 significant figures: 0.20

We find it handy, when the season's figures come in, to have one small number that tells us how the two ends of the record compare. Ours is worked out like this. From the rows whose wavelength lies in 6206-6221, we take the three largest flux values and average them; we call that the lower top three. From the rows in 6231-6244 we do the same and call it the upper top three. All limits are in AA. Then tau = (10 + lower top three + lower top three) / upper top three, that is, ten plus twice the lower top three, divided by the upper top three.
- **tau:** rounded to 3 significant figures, 2.65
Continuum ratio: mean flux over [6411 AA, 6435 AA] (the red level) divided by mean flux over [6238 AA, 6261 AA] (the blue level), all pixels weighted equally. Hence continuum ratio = 1.08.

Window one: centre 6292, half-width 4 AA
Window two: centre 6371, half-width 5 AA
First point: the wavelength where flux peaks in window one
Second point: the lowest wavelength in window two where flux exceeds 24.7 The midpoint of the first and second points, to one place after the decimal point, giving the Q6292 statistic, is 6331.4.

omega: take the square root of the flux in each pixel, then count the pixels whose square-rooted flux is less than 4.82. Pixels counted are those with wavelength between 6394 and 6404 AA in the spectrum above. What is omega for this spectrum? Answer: 4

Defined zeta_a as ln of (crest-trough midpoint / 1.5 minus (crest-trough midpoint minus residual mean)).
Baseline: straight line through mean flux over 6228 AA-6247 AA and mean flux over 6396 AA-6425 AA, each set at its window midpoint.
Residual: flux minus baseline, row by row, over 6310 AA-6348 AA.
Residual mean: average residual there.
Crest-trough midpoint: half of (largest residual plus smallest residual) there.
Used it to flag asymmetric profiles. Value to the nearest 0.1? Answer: -1.5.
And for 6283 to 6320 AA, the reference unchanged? 0.1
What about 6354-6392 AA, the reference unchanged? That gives -4.1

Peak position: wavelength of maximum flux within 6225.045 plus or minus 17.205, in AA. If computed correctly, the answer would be 6215.71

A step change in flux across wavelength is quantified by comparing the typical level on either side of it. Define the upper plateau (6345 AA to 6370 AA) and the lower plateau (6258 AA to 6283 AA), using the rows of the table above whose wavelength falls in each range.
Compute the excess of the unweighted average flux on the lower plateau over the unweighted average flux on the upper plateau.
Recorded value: -1.3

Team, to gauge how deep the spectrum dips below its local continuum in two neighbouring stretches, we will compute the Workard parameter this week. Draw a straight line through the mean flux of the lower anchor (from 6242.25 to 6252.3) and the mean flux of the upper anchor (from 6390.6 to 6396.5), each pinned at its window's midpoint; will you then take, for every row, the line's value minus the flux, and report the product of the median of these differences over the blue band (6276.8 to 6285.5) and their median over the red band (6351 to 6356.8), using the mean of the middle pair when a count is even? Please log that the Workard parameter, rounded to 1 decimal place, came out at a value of 13.5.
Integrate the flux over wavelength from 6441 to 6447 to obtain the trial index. 131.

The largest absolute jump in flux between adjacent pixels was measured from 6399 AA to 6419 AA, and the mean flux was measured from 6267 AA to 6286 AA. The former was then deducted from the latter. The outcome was 15.9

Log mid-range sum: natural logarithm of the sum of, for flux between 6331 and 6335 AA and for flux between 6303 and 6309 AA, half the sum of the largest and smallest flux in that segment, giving 3.84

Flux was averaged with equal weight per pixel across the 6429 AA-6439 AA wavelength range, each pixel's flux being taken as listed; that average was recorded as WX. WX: 20.8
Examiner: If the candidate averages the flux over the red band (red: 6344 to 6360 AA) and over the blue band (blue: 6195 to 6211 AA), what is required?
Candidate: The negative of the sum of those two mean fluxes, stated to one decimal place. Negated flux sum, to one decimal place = -46.1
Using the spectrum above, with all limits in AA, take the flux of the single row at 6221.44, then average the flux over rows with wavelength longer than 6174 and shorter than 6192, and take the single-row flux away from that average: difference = 0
